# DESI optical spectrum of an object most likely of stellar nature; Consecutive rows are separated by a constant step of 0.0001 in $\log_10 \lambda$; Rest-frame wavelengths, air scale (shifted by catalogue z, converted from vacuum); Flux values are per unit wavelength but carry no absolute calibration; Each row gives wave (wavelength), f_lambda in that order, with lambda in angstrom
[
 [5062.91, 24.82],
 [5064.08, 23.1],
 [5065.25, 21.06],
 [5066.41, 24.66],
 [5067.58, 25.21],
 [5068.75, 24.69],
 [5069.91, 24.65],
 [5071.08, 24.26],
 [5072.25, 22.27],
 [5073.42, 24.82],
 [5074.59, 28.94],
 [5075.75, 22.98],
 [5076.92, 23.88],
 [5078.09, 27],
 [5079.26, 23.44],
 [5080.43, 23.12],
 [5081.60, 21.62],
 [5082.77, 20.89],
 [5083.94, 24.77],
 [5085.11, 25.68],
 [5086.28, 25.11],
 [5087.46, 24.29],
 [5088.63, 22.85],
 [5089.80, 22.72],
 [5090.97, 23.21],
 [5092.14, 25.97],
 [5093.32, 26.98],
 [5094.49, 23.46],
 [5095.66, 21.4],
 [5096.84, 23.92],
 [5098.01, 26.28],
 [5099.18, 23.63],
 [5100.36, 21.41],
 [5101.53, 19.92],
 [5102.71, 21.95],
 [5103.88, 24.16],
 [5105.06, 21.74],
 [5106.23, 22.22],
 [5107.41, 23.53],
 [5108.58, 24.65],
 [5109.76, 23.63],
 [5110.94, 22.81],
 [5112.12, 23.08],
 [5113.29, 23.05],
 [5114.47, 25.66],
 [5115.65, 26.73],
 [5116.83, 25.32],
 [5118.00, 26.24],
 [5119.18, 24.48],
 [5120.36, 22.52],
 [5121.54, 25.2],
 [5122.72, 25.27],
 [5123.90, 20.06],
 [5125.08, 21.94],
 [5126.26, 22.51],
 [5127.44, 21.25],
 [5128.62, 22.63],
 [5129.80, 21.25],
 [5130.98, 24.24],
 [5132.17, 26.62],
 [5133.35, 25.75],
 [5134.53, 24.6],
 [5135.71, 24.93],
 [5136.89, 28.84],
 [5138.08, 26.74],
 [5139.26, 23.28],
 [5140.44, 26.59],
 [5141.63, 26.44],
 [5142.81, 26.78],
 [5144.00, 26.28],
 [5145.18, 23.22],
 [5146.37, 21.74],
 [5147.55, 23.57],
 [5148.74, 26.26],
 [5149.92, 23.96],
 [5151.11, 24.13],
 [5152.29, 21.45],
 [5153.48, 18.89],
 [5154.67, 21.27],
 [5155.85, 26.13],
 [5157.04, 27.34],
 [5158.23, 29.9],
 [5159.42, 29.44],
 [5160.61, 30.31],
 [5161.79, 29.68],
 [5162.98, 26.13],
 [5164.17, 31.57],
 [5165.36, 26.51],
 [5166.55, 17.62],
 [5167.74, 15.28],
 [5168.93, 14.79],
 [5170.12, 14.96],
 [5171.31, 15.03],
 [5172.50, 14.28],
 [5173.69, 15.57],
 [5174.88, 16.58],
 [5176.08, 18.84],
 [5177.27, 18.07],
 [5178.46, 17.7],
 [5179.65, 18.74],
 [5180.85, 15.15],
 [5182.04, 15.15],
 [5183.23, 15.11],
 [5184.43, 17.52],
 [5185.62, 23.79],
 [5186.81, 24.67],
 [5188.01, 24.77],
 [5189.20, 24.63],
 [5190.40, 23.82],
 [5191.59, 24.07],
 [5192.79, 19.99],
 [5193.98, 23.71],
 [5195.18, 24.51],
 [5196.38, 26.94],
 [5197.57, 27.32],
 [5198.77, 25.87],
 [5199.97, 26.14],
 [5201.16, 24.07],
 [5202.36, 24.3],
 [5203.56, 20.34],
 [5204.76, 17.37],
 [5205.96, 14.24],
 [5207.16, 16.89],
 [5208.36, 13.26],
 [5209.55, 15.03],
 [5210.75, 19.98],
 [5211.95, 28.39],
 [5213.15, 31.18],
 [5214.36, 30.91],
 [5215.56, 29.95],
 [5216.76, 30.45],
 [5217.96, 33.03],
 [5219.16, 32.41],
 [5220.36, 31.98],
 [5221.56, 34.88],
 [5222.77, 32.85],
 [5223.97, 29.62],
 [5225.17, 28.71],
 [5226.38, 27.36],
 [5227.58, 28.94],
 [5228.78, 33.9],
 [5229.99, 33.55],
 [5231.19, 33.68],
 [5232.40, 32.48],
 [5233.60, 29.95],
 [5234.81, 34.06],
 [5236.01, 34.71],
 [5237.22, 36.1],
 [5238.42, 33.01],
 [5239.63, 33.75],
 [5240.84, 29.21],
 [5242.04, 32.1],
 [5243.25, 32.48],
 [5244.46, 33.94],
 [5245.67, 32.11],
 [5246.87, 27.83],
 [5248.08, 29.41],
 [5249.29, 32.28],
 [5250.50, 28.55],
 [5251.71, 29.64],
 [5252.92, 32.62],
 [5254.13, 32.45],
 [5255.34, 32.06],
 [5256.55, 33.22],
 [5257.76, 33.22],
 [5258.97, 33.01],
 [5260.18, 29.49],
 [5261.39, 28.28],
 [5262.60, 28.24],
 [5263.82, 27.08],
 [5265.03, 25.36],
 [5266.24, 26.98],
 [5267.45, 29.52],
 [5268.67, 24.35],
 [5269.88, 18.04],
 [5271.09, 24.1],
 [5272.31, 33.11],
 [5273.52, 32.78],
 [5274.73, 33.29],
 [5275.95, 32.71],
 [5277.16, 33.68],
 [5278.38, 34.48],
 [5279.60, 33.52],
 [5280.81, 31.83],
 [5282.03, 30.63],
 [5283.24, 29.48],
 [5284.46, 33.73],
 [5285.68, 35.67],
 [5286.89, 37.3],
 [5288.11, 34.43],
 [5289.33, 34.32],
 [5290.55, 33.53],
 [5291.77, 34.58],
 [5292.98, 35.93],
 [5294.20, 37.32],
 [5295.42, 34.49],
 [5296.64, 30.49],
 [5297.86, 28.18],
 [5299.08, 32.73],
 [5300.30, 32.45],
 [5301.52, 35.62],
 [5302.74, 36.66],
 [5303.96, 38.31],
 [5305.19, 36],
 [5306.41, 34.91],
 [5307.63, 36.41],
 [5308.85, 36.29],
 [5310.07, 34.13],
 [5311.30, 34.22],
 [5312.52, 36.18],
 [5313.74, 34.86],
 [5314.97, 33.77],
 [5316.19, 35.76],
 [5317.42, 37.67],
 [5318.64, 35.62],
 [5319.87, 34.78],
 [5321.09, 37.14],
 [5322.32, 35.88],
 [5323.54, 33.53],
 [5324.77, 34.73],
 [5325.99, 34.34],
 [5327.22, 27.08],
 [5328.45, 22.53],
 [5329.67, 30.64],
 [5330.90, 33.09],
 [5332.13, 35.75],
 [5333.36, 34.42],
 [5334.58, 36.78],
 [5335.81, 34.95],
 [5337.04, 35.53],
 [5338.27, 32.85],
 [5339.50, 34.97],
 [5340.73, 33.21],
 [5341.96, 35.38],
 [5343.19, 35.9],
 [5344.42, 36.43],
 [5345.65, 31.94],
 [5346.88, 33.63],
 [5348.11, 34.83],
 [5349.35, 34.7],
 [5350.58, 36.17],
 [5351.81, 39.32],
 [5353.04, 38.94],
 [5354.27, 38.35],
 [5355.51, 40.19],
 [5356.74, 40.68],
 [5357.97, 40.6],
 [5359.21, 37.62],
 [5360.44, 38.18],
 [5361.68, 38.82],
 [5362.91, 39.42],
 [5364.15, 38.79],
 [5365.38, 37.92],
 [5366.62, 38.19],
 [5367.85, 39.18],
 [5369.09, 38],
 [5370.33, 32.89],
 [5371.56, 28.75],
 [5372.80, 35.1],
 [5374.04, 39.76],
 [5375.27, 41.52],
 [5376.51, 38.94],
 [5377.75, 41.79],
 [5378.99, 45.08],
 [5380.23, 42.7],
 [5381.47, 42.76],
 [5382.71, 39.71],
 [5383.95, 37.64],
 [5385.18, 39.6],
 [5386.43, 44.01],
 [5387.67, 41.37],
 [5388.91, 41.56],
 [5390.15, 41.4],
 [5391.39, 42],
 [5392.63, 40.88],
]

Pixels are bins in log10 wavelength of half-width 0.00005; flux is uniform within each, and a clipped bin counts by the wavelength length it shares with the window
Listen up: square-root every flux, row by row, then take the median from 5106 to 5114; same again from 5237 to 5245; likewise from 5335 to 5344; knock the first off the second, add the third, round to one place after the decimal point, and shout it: 6.9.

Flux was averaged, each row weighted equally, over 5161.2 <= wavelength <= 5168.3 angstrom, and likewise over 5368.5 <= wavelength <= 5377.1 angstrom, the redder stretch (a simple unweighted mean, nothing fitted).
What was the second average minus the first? 12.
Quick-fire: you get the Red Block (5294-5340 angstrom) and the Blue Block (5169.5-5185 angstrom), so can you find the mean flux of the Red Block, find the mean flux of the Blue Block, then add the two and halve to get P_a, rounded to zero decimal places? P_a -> 25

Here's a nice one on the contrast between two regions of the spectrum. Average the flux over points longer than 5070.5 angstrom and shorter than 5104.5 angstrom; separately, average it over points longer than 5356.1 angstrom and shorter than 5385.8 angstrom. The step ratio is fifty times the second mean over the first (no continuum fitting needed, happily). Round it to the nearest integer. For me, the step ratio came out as 82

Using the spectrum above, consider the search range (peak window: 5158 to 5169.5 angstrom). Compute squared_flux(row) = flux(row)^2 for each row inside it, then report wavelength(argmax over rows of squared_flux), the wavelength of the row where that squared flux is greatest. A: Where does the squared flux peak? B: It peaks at 5164.17 angstrom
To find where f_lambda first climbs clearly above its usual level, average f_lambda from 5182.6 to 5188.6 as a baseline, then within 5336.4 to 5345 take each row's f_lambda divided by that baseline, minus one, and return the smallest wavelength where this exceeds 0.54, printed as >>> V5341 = 5337.04 angstrom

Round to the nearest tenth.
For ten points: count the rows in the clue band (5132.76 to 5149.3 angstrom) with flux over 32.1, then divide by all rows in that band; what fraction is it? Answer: 0.0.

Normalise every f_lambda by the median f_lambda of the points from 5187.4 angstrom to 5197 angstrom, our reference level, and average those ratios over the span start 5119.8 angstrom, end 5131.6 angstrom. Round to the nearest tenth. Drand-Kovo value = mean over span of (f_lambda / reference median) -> 0.9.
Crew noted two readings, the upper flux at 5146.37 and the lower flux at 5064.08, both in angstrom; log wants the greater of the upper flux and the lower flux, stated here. 23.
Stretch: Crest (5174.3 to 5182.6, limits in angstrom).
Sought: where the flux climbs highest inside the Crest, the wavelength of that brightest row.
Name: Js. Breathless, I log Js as 5176.08 angstrom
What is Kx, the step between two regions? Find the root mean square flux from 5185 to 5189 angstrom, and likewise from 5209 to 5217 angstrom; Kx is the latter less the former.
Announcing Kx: 3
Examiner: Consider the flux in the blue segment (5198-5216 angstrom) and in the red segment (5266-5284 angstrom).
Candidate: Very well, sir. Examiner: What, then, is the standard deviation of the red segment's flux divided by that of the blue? 0.75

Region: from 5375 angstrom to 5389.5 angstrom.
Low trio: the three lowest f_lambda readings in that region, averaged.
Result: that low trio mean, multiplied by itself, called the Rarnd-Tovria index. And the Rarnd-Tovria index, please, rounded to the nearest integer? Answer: 1500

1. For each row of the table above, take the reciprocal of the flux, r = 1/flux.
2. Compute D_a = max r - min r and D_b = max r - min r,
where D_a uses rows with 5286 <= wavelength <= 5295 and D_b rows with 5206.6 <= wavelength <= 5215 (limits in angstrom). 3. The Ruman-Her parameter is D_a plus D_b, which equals 0.046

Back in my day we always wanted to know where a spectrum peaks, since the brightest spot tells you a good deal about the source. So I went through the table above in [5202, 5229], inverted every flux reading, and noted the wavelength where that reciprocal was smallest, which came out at 5221.56 angstrom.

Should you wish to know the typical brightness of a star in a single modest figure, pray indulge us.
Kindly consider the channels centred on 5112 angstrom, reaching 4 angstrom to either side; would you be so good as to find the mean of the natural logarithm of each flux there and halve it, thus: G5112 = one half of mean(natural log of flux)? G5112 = 1.59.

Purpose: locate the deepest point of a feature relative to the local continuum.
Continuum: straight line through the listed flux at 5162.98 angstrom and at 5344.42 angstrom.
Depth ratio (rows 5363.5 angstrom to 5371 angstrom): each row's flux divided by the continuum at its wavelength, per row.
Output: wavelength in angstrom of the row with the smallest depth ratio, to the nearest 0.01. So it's 5370.33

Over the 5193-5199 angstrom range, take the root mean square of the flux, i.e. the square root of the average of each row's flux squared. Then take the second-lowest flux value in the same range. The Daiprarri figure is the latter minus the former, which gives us -1.20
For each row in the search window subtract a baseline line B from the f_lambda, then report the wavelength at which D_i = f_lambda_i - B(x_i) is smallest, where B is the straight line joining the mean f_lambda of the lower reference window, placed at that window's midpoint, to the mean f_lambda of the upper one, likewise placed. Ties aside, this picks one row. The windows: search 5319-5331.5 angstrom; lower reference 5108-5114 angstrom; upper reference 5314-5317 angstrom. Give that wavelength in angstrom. 5328.45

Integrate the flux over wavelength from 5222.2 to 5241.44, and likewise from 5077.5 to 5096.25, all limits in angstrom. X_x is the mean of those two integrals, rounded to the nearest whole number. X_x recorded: 532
